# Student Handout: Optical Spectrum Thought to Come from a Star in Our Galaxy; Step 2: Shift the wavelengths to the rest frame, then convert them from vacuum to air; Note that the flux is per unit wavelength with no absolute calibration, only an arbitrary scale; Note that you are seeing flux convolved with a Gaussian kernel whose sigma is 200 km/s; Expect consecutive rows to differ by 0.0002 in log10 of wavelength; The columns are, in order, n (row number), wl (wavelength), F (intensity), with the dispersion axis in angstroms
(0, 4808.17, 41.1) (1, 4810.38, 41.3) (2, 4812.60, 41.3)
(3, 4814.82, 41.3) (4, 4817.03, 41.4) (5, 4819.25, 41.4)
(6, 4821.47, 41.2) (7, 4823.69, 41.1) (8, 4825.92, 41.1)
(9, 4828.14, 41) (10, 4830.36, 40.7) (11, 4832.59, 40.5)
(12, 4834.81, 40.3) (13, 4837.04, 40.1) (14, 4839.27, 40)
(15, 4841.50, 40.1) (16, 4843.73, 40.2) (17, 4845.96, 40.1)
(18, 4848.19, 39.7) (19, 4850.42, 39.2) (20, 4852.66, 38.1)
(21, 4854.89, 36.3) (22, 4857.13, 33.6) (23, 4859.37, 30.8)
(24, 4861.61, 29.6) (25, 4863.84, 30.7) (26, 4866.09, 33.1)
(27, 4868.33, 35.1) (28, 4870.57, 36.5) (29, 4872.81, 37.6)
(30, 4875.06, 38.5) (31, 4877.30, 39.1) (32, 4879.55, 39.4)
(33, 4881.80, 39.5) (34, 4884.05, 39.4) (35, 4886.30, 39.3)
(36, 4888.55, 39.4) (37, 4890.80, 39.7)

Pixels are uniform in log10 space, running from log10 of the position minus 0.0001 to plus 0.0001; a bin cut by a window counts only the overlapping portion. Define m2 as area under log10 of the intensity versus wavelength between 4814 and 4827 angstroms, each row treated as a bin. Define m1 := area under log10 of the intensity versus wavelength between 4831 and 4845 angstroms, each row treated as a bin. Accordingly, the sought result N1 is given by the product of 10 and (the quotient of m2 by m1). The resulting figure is 9.4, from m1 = 22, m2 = 21.0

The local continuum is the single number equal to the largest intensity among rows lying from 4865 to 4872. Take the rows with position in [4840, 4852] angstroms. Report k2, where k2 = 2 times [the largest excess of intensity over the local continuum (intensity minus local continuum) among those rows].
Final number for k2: 7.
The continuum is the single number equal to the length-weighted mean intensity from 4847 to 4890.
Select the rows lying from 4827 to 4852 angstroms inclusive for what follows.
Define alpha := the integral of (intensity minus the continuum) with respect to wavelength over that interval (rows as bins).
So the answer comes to 88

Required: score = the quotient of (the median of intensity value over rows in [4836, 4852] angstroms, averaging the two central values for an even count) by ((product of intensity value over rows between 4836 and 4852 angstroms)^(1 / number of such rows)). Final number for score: 1.00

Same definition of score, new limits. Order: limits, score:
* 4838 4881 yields 1.04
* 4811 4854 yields 1.00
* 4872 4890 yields 1.01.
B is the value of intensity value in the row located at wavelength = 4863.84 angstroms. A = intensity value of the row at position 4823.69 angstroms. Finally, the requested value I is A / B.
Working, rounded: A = 41.1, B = 30.7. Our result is 1.34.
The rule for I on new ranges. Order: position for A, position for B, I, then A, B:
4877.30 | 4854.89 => 1.08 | 39.1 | 36.3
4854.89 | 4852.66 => 0.95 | 36.3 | 38.1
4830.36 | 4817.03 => 0.98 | 40.7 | 41.4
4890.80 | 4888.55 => 1.01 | 39.7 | 39.4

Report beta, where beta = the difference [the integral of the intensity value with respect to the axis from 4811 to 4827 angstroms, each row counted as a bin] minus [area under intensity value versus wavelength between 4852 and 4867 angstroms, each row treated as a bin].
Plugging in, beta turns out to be 165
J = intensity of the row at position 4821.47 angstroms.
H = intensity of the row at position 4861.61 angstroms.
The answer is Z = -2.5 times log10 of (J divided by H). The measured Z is -0.359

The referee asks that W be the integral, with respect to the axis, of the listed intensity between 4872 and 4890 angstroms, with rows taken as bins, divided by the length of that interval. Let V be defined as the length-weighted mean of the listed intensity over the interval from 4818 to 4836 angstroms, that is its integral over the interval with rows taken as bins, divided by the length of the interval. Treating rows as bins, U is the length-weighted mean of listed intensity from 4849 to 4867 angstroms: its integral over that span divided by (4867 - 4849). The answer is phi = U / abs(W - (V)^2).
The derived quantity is 0.021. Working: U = 34.0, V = 40.9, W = 39.1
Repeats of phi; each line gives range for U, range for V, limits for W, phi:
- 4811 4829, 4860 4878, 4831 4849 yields 0.035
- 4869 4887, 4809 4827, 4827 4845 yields 0.023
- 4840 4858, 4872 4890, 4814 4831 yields 0.026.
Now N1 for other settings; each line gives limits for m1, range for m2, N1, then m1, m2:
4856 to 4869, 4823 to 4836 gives 10.7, 20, 20.9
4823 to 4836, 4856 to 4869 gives 9.3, 21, 19.6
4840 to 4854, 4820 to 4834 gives 10.1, 22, 22.6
